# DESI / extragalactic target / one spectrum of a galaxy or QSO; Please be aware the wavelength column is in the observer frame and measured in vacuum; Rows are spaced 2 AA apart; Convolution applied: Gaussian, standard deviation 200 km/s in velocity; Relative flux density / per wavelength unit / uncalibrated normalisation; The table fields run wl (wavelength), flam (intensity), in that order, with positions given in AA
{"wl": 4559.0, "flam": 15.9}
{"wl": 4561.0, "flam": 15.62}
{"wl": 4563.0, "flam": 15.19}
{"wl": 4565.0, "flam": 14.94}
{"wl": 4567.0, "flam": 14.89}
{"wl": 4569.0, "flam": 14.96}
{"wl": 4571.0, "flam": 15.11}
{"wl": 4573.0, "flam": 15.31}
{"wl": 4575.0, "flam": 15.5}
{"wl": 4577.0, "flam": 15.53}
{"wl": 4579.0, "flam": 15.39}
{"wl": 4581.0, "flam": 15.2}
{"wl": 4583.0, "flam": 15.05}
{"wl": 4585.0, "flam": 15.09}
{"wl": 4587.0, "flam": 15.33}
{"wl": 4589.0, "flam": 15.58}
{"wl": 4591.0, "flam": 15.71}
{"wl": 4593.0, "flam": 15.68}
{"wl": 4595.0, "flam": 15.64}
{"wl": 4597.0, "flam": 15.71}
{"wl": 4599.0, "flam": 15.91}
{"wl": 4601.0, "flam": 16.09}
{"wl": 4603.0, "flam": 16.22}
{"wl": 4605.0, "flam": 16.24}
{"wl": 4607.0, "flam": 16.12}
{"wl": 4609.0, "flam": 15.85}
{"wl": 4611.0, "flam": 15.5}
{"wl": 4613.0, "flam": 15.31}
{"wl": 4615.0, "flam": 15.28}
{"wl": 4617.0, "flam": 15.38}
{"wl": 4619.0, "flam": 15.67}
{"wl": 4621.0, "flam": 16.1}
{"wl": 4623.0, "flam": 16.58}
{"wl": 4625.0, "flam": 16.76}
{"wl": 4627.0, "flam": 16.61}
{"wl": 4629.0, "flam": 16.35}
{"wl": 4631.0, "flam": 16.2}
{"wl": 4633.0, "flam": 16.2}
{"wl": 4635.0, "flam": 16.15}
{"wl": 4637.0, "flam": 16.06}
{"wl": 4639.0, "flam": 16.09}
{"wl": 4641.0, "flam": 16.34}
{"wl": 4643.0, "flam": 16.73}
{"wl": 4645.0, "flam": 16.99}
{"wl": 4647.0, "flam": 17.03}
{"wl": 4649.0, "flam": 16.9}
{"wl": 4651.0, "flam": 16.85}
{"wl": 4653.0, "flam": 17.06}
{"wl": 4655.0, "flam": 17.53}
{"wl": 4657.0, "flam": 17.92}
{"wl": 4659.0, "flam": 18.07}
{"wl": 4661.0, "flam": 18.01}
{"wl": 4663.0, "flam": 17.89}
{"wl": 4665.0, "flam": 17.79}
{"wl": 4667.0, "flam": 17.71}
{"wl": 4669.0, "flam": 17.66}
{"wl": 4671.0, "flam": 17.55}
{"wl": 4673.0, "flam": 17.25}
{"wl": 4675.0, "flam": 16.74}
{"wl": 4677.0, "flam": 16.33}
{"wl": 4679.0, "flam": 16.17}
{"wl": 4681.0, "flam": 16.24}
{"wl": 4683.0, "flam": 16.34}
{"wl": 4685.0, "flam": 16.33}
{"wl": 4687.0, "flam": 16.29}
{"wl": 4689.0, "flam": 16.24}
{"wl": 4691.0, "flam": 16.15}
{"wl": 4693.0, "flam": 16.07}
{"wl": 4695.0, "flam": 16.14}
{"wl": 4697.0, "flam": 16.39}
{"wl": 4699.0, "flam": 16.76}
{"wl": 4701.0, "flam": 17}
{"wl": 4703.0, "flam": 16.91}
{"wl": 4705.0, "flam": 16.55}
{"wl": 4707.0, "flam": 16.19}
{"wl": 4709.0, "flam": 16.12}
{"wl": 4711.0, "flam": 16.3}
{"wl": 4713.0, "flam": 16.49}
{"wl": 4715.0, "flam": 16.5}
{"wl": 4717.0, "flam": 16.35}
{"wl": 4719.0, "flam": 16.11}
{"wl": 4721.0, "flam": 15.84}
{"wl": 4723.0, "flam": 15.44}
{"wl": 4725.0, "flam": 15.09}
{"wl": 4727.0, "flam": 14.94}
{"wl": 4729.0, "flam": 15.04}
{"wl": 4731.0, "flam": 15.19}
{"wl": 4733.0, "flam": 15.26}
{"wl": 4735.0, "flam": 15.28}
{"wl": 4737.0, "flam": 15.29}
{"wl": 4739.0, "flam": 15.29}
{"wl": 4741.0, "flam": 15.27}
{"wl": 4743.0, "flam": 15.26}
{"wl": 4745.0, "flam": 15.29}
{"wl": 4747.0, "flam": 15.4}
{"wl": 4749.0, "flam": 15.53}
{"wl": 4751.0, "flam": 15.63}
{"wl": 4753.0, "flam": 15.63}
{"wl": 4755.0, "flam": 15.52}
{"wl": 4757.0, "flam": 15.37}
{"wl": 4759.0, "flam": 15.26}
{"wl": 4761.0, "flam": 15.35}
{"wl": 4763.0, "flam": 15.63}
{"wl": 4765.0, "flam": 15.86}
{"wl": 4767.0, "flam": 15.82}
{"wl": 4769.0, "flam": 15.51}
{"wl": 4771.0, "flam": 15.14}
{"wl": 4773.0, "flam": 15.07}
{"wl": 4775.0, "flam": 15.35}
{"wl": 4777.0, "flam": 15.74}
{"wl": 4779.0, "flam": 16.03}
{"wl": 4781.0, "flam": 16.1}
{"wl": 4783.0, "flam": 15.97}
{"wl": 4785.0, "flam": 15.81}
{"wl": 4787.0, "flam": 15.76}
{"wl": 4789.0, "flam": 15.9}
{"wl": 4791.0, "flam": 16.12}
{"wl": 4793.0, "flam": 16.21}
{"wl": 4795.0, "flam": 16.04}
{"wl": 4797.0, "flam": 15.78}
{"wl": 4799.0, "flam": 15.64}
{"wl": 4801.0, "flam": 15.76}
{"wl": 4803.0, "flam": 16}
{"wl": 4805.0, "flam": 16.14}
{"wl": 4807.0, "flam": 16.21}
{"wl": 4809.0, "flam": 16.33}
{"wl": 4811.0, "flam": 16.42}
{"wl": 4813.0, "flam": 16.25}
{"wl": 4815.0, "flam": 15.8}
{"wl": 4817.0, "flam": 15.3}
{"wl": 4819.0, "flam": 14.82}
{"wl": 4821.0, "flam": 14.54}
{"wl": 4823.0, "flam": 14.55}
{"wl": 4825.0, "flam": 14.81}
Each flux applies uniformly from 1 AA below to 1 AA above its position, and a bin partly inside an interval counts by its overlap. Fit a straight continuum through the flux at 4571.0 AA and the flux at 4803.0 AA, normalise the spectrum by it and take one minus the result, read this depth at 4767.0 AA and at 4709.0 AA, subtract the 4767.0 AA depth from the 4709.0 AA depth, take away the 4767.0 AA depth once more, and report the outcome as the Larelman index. -0.036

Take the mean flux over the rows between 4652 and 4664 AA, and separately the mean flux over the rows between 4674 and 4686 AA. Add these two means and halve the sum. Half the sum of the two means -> 17.1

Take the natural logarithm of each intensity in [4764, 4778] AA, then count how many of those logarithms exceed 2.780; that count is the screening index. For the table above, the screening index 0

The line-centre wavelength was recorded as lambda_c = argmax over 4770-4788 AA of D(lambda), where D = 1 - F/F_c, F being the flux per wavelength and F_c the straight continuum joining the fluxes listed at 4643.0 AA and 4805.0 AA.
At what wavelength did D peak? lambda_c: 4773.0 AA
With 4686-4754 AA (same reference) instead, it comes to 4727.0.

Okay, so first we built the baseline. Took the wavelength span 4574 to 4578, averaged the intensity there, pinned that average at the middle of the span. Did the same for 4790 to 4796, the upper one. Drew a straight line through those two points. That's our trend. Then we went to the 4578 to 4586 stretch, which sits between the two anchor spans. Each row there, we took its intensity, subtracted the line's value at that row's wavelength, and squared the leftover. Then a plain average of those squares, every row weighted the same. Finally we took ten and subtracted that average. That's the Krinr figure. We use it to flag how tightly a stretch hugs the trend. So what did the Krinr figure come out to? 9.86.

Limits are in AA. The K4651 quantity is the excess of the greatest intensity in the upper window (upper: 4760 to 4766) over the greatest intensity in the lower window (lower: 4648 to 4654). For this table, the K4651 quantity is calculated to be -1.2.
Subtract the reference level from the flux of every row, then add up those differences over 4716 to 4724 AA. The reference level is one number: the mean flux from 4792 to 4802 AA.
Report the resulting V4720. 0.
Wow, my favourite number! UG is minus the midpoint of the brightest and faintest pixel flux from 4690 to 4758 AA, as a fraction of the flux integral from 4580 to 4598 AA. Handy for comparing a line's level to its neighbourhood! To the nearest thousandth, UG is -0.057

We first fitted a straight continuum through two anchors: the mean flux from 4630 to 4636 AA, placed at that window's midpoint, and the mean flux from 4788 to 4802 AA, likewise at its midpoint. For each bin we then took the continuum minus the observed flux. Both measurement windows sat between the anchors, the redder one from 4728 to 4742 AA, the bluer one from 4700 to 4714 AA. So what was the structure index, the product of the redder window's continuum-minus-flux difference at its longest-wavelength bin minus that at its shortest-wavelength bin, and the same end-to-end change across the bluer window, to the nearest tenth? -0.1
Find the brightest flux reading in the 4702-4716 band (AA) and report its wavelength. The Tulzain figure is 4703.0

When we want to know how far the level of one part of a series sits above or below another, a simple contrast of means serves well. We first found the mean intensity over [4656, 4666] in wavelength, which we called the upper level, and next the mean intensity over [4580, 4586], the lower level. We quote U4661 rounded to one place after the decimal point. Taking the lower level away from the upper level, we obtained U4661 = 2.8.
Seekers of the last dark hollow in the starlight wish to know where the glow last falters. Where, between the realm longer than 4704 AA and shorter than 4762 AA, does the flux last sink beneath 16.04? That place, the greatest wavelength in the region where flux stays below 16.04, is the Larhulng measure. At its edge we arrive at 4761.0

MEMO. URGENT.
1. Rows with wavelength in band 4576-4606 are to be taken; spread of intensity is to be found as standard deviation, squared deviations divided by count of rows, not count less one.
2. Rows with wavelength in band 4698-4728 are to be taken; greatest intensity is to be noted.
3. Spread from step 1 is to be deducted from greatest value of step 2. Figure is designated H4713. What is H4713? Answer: 16.6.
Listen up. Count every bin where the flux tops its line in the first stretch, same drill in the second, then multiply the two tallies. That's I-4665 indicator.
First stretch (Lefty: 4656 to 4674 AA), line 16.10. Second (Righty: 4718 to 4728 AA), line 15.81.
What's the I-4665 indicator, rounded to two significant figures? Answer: 18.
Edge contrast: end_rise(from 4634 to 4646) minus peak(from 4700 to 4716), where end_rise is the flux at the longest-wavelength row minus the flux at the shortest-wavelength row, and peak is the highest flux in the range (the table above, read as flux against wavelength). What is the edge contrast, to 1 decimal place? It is -16.2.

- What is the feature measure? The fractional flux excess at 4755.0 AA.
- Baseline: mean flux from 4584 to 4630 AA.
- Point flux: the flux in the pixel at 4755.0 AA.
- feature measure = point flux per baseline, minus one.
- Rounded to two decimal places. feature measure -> -0.02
